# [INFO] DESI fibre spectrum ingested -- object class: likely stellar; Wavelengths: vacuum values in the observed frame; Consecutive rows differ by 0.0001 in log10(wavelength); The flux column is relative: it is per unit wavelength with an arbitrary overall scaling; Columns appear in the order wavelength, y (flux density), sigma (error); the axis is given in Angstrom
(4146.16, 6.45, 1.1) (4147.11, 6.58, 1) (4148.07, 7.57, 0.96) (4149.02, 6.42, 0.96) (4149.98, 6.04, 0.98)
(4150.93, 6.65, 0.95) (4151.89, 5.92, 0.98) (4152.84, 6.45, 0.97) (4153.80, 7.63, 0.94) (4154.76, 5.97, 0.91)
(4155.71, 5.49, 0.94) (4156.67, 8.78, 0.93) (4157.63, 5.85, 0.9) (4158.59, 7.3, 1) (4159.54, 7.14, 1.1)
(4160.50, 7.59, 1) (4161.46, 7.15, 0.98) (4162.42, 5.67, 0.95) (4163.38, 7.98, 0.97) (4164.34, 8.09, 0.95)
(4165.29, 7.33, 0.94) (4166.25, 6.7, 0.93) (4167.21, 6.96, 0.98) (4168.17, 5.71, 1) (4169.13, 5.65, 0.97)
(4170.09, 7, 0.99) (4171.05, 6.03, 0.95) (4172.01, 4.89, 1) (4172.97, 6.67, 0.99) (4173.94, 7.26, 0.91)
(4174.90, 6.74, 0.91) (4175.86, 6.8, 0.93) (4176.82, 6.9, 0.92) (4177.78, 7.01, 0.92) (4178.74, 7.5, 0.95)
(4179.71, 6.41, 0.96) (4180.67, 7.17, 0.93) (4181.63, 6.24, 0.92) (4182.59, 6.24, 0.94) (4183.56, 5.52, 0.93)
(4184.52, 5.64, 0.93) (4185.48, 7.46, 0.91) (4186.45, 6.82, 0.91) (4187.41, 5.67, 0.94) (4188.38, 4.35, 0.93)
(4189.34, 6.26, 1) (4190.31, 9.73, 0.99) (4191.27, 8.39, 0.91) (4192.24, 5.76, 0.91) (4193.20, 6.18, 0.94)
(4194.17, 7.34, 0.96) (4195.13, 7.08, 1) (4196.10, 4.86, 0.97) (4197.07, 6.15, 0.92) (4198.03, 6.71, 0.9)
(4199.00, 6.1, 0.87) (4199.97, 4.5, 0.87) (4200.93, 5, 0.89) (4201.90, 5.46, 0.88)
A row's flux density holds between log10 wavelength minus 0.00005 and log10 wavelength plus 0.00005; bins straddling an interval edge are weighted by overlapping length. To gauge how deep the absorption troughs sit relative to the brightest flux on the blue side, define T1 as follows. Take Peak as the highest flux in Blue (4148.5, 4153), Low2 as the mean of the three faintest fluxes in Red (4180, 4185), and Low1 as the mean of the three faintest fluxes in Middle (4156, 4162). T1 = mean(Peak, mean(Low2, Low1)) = 6.45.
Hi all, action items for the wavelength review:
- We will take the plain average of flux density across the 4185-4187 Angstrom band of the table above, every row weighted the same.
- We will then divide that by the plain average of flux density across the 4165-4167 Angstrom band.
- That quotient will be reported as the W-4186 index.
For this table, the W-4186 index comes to 1.02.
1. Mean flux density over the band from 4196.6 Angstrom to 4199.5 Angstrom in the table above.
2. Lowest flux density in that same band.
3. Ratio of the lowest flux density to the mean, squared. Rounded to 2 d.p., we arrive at 0.93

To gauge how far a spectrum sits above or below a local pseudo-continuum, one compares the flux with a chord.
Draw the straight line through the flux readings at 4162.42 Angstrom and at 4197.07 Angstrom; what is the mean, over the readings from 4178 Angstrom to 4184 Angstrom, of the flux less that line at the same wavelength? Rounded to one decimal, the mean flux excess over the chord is 0.6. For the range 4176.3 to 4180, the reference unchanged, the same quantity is 1.1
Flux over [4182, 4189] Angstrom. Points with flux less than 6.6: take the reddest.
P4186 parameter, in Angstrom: 4188.38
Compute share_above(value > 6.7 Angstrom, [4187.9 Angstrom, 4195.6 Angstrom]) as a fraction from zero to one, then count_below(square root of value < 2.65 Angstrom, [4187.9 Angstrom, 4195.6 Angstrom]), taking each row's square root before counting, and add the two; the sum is 4.50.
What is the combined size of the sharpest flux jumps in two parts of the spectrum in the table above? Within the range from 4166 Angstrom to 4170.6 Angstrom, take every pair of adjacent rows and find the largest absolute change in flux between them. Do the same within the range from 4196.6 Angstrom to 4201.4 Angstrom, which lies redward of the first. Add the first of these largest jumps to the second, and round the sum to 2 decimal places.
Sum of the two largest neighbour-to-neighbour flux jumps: 2.95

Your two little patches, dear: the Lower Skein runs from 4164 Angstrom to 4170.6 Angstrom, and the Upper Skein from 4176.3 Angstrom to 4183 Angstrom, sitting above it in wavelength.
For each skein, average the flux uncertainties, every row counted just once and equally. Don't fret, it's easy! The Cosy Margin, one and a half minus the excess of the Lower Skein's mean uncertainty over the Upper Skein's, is 1.47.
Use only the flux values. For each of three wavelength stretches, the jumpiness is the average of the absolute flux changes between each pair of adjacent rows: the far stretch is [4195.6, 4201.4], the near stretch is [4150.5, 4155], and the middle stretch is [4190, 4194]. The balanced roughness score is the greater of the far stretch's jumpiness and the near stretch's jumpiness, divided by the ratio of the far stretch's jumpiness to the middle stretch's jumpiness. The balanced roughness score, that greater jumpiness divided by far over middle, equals 1.64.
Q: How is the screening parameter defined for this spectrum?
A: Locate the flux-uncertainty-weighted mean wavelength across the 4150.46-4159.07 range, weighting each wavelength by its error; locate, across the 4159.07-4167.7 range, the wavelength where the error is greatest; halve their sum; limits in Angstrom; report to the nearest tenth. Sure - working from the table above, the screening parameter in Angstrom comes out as 4157.1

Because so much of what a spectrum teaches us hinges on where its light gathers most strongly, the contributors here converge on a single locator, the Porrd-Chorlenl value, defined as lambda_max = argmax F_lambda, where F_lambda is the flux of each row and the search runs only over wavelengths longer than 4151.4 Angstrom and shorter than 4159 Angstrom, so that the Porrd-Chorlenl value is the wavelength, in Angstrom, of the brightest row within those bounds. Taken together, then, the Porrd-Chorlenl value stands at 4156.67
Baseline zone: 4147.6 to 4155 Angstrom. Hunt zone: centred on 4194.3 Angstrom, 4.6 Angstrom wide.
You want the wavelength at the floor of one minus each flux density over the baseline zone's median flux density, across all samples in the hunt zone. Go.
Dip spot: 4194.17 Angstrom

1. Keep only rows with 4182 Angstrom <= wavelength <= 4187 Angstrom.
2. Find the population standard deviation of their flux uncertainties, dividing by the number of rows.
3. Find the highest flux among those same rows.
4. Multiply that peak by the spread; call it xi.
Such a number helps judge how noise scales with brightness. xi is 0.090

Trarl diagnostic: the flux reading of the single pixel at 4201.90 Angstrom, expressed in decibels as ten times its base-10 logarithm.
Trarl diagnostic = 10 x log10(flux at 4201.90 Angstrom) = 7.4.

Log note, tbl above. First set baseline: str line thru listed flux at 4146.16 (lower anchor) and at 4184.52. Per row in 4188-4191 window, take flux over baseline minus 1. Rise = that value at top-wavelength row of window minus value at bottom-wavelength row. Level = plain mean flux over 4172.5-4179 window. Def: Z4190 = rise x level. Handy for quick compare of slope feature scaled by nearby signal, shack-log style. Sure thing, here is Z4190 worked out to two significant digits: 6.8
